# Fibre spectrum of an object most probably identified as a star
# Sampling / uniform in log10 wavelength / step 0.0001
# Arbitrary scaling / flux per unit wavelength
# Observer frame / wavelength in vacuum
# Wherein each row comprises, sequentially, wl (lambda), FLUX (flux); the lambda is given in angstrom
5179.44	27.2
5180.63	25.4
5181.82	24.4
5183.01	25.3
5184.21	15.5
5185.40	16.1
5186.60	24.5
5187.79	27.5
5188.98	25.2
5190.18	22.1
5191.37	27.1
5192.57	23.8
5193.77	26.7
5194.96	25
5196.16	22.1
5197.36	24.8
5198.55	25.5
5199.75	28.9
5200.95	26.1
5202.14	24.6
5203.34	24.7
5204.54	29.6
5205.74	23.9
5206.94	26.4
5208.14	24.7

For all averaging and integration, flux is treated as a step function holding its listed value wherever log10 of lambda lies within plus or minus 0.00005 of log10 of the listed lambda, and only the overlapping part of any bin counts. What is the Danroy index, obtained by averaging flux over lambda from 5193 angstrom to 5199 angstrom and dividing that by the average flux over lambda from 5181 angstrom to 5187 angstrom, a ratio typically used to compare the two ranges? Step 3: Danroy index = 1.17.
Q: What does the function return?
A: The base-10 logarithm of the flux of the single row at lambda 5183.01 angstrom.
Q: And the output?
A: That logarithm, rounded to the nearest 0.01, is 1.40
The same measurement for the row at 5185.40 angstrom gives 1.21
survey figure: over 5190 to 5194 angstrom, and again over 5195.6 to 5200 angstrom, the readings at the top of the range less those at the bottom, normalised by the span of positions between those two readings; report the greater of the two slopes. 1.9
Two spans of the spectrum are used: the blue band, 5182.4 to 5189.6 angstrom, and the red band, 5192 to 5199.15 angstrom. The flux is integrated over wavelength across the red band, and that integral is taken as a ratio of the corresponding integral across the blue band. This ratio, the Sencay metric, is 1.10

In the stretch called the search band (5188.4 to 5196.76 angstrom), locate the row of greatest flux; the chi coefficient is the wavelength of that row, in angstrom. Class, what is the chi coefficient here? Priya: 5191.37 angstrom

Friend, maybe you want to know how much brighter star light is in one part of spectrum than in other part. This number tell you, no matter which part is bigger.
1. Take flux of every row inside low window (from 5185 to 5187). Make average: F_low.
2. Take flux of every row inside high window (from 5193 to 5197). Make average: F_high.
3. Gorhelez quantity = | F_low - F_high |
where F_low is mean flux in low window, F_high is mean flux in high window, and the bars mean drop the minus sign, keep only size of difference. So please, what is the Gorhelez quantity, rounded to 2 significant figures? 4.3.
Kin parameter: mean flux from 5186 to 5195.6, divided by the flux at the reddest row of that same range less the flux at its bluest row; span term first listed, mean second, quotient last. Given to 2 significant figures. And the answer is 50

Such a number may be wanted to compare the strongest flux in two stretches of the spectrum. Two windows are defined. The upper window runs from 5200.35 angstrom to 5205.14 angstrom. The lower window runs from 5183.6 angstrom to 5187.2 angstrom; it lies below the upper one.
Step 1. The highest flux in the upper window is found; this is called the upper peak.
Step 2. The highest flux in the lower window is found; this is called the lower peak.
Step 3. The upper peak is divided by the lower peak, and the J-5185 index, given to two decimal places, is 1.21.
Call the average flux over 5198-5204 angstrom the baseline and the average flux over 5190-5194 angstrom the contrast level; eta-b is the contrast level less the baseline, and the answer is -1.0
